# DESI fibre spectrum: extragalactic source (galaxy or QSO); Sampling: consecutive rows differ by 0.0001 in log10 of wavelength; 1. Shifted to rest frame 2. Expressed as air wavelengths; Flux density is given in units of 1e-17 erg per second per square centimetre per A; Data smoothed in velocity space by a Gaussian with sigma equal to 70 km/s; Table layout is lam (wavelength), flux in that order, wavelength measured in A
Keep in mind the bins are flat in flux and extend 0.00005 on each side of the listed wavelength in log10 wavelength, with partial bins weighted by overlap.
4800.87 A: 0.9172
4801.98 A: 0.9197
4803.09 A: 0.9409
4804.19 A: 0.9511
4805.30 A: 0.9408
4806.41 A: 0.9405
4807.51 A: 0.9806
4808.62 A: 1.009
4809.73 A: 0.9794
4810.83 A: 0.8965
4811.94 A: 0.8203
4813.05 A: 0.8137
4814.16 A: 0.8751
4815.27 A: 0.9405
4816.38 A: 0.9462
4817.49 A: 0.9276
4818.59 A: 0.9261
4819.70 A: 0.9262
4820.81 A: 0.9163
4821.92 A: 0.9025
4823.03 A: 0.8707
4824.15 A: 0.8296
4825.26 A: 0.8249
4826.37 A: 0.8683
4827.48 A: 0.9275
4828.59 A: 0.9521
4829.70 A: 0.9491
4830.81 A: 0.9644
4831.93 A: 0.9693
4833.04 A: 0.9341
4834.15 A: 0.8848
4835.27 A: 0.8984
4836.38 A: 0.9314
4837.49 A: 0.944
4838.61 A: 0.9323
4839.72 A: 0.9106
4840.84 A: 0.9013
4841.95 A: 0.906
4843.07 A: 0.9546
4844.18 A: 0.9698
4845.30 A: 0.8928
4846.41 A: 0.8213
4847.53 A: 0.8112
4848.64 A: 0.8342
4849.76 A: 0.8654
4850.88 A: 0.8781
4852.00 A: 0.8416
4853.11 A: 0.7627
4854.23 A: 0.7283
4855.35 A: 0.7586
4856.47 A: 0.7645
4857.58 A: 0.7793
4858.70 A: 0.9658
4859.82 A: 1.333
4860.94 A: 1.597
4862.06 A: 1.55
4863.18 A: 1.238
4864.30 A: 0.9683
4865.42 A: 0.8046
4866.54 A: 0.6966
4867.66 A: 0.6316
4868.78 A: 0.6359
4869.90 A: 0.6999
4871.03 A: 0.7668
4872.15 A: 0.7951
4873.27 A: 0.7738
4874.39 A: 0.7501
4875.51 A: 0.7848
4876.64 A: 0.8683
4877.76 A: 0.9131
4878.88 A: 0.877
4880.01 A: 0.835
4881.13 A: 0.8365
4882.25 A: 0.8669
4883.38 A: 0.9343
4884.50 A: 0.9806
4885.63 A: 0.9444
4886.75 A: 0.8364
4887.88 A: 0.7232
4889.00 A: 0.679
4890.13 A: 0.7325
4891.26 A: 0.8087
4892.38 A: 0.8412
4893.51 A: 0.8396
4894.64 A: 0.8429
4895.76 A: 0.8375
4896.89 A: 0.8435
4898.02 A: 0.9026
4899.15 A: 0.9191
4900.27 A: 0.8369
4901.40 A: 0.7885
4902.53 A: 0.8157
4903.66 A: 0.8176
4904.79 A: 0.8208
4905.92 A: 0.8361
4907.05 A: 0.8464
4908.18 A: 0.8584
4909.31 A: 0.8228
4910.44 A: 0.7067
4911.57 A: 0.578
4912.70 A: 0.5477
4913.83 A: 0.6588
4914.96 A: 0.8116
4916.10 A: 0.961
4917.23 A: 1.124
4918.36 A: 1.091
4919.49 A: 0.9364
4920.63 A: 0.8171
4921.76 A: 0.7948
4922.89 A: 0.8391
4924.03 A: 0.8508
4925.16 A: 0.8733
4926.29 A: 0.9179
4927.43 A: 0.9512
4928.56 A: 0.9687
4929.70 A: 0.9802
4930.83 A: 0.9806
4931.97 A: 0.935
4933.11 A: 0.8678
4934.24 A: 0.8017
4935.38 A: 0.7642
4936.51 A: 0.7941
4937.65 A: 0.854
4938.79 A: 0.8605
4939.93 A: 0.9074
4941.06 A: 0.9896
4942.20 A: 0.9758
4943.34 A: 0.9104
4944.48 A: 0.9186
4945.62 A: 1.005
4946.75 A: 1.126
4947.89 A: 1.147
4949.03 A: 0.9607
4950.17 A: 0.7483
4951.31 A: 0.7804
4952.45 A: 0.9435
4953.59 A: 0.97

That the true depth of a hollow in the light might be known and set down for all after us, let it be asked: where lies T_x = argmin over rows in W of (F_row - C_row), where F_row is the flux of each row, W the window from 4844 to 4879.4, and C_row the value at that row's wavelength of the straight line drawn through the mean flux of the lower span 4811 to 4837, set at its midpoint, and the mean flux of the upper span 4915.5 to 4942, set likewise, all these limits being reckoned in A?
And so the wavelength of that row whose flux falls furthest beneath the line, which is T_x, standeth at 4867.66 A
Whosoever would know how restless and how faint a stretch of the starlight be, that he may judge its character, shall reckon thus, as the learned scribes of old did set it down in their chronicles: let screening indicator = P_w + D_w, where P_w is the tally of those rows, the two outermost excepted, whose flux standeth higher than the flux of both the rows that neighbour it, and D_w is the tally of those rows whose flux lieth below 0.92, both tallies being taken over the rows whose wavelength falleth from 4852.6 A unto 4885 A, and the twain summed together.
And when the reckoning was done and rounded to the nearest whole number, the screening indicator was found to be 24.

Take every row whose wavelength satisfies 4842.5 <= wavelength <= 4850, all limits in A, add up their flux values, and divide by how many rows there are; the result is 0.88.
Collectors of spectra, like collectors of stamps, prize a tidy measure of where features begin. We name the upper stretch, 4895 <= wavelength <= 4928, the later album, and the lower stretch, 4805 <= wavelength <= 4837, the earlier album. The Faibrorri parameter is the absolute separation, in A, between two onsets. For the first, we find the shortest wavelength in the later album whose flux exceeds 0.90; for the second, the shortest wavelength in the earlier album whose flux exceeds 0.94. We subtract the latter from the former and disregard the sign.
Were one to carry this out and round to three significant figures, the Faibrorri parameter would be 92.7 A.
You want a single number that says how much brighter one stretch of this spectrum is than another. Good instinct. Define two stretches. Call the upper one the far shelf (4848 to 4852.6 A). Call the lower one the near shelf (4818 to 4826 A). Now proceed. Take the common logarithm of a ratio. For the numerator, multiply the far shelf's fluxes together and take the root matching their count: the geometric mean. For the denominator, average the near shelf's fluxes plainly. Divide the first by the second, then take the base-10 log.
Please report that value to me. -0.02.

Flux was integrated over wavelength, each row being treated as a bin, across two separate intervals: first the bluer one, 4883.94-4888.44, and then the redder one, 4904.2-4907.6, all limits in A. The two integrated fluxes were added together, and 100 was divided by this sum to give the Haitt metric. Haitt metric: 14.8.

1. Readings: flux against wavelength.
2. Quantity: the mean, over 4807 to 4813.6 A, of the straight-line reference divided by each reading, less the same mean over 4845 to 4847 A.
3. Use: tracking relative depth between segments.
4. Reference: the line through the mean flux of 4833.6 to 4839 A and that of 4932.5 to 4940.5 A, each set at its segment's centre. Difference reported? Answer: 0.0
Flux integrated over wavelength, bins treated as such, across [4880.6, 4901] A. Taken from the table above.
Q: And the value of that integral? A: 17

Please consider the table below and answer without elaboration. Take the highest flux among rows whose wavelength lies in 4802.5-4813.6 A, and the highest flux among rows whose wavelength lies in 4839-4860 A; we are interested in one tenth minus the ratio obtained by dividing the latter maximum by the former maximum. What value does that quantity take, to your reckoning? -1.22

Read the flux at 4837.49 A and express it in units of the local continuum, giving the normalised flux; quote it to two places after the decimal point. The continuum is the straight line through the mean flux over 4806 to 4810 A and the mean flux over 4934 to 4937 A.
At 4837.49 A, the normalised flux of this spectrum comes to 1.01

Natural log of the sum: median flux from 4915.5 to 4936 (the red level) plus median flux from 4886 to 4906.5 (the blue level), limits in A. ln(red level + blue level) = 0.567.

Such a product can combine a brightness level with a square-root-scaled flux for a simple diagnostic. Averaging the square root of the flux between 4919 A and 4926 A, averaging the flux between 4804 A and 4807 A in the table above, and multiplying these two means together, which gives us 0.87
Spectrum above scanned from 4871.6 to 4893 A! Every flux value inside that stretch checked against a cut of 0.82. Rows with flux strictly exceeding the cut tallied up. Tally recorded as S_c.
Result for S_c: 11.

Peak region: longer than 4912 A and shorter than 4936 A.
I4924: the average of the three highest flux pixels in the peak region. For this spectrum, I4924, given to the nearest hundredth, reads 1.07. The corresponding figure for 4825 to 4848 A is 0.97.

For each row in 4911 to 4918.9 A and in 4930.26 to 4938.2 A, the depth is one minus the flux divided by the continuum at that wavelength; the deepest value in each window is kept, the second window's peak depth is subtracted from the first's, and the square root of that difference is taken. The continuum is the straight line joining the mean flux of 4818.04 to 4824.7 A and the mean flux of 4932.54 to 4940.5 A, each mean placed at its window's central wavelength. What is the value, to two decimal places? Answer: 0.52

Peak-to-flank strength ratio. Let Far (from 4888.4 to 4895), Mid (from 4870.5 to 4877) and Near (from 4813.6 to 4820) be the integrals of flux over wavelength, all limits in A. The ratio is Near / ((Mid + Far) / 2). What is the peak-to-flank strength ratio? 1.15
